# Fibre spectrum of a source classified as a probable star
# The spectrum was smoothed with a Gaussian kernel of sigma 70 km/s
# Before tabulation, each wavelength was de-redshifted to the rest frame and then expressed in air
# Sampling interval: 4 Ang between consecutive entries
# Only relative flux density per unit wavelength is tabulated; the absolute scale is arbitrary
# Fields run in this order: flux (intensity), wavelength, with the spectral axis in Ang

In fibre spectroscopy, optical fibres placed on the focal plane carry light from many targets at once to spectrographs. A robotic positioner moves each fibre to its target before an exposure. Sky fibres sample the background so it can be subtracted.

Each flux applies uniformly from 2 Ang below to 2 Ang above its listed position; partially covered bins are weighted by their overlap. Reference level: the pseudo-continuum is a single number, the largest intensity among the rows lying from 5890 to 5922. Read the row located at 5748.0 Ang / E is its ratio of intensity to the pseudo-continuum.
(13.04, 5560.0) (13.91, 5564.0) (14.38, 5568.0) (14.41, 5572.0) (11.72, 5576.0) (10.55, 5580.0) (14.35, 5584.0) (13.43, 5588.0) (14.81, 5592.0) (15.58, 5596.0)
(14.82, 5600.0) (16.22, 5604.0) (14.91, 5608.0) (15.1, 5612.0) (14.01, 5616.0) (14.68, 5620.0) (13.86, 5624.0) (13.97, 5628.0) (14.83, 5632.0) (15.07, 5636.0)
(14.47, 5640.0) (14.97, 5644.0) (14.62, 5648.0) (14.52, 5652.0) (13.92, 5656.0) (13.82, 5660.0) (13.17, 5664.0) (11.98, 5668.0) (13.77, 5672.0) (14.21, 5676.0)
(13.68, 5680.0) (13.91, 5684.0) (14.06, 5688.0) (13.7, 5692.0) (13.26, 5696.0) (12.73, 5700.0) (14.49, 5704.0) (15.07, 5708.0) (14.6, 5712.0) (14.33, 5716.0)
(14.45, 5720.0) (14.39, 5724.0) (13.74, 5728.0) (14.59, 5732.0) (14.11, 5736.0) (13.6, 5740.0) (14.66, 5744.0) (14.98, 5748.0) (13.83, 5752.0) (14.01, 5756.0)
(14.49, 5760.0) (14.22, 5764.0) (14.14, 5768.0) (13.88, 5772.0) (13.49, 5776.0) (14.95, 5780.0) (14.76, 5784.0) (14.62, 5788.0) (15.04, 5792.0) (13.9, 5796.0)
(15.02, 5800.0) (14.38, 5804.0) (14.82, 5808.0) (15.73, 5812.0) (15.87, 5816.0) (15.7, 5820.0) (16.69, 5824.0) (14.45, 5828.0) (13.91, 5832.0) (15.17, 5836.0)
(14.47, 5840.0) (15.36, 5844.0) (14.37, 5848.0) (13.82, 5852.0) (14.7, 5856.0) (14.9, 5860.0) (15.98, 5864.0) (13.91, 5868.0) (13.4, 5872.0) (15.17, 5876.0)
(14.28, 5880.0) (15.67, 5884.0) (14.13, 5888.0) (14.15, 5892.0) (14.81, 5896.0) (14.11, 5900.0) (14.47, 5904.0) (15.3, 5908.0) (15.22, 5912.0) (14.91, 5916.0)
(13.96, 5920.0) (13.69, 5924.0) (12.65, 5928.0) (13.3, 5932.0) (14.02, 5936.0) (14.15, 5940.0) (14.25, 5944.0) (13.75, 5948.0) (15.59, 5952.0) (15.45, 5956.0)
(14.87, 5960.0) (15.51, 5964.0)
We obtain 0.979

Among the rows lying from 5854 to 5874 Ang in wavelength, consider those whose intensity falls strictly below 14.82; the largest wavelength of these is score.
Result 5872.0 Ang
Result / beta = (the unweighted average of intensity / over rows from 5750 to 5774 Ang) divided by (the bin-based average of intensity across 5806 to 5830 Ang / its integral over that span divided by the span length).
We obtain 0.91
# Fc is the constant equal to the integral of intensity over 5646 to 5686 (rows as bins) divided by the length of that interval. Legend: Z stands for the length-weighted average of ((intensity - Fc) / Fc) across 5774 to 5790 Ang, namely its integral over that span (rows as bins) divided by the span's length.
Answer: 0.051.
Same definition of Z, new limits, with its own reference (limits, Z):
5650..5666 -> 0.007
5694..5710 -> 0.009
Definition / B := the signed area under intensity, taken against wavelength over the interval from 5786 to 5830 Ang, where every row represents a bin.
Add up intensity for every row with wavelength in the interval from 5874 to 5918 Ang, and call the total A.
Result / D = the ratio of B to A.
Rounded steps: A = 162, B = 665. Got 4.10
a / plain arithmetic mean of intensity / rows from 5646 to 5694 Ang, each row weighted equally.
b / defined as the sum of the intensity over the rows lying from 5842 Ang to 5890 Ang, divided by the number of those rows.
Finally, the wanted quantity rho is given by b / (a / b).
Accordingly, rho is 15.6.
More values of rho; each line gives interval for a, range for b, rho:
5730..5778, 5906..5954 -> 14.3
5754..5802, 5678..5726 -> 13.7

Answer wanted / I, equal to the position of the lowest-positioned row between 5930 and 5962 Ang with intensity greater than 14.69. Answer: 5952.0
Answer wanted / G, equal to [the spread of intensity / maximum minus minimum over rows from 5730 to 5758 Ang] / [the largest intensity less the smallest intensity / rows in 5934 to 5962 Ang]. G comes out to 0.75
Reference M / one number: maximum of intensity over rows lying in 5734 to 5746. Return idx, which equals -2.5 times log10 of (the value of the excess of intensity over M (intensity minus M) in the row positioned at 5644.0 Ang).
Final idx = 1.3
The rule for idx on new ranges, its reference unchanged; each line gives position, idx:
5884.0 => 0.0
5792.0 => 1.1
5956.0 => 0.3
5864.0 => -0.3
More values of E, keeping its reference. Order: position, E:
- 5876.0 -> 0.992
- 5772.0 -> 0.907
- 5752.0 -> 0.904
